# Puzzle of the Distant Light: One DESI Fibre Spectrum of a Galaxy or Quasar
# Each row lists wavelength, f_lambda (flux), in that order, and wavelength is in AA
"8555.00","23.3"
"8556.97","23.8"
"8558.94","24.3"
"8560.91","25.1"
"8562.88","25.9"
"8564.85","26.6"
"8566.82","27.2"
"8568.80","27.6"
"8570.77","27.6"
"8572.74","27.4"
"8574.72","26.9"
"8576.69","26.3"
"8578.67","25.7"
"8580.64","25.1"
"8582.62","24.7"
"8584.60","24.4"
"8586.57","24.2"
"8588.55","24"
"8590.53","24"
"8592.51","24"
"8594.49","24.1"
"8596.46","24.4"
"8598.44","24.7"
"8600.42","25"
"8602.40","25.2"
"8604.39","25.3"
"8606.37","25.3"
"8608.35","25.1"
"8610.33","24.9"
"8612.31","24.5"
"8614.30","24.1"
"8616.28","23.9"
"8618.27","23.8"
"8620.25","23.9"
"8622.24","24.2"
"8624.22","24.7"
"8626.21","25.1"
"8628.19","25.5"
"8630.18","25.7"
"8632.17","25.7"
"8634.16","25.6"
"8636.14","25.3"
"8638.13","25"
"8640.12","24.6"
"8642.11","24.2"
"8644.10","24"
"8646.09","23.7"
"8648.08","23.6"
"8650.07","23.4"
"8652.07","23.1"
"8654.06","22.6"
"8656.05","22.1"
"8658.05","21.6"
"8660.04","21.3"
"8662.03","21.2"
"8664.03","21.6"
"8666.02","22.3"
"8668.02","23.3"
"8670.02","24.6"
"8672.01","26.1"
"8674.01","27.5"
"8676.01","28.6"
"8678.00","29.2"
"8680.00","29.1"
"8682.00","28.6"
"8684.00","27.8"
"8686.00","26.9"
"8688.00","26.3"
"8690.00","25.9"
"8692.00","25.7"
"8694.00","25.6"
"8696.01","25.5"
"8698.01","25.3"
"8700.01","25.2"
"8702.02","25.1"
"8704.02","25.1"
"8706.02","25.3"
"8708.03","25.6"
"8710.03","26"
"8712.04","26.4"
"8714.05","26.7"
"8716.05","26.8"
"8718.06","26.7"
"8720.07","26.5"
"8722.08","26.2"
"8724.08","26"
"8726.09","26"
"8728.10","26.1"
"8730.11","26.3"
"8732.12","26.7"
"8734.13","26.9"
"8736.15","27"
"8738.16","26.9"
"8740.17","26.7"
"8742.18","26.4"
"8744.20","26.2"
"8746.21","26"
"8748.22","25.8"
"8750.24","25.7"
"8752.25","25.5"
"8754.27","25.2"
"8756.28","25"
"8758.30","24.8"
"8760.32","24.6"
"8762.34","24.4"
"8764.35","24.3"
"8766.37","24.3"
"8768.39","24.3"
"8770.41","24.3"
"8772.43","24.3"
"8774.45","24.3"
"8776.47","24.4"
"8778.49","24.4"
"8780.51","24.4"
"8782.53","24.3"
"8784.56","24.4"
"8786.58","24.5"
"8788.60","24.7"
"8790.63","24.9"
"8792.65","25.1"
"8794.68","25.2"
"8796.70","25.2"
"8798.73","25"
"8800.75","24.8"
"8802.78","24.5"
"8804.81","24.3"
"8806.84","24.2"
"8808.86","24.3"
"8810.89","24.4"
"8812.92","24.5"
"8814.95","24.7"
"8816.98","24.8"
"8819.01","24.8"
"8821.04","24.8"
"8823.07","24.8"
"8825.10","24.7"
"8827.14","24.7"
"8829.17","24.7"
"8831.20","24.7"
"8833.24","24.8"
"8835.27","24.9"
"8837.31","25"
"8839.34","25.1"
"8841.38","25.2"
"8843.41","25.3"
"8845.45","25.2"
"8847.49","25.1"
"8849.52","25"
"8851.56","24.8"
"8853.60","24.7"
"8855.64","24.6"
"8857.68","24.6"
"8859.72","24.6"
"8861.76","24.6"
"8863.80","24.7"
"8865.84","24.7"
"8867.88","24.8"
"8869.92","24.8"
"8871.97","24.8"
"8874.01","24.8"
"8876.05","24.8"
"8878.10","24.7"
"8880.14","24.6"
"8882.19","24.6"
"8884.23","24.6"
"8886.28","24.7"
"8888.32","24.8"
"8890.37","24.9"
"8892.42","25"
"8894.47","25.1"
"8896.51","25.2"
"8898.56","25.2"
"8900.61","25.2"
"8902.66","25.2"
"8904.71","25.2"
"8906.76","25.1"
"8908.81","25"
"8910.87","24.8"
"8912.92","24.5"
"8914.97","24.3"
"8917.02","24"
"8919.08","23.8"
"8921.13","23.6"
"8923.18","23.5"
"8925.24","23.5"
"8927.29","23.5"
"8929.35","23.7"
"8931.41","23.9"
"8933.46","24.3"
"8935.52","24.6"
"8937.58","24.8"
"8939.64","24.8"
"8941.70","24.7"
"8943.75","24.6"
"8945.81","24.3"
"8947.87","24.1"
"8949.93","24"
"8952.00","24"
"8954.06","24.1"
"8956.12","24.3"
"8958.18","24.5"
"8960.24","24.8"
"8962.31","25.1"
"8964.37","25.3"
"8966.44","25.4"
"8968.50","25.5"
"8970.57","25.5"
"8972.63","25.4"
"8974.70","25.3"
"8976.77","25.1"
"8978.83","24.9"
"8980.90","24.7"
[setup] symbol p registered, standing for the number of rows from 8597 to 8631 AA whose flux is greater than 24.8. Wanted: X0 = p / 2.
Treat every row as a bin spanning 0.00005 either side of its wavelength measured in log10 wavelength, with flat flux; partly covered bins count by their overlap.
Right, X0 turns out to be 4.5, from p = 9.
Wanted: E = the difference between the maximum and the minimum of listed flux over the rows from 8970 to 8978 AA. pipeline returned 0.40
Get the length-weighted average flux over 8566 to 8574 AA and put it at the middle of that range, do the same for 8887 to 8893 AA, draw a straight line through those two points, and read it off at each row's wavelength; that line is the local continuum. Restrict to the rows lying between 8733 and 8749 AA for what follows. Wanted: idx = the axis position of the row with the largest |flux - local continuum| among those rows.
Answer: 8736.15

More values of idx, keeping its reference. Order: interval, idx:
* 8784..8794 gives 8784.56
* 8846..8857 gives 8855.64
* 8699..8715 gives 8702.02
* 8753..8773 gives 8764.35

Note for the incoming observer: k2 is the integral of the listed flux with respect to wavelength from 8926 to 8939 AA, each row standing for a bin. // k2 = 314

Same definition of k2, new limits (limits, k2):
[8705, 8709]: 102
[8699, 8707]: 202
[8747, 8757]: 255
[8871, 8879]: 198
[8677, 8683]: 174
